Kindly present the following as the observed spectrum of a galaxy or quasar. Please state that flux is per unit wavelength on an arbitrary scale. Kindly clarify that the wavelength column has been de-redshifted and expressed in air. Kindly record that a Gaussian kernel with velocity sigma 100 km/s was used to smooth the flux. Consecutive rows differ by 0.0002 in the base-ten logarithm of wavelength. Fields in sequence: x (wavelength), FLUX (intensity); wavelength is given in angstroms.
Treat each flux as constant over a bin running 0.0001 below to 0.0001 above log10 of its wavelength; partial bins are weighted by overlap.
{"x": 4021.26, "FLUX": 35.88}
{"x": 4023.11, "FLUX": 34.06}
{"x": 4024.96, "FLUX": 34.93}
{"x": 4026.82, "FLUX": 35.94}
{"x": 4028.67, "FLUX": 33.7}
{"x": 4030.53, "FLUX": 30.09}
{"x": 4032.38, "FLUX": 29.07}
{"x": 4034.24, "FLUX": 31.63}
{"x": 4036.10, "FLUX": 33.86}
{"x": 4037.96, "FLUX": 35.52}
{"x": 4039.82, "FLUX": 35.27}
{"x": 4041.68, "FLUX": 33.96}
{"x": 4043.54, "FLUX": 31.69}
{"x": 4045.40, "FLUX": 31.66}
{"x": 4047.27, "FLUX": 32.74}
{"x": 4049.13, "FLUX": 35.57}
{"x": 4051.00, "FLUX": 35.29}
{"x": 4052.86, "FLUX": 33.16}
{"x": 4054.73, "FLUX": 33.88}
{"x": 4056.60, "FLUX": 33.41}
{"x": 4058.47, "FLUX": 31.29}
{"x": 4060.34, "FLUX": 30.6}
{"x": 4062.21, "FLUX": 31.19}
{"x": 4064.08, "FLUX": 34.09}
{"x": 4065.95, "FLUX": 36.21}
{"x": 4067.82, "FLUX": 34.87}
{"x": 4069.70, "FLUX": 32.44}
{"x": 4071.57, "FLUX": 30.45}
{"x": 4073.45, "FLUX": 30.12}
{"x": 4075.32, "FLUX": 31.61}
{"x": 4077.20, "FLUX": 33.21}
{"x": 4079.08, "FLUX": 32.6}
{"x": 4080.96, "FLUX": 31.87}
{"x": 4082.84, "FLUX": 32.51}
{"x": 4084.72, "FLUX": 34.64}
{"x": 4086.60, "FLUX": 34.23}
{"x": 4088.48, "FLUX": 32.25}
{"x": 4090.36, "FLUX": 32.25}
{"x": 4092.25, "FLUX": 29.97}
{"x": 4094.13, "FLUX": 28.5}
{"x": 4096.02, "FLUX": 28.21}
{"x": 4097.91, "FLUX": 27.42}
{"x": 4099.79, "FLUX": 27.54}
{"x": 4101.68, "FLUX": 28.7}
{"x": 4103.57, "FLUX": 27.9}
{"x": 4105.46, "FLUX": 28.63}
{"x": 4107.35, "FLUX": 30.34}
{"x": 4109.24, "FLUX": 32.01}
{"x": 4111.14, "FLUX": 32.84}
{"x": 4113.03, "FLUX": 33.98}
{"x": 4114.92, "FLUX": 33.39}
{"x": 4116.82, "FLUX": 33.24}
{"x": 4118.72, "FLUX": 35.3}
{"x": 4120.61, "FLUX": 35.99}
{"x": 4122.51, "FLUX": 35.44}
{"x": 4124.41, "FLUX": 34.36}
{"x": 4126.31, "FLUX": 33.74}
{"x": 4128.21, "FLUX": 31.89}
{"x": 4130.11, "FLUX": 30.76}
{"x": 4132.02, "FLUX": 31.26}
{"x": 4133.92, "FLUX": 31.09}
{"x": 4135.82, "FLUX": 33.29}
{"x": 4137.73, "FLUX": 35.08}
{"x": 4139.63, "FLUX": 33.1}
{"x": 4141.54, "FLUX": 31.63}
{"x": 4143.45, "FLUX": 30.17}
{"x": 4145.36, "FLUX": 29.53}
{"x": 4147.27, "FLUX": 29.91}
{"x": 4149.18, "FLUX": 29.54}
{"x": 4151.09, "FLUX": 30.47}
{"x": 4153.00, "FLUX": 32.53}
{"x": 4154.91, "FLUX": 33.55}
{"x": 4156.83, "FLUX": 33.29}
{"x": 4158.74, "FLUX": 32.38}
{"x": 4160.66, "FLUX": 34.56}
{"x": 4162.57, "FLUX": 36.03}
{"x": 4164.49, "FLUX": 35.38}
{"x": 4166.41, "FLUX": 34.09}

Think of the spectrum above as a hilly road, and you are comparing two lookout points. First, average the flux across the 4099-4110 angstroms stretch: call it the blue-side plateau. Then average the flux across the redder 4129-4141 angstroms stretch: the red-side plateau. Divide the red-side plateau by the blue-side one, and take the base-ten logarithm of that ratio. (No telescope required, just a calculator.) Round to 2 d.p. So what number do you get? 0.05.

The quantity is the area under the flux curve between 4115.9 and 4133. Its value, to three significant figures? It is 574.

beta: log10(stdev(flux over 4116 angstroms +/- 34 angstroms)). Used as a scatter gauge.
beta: 0.39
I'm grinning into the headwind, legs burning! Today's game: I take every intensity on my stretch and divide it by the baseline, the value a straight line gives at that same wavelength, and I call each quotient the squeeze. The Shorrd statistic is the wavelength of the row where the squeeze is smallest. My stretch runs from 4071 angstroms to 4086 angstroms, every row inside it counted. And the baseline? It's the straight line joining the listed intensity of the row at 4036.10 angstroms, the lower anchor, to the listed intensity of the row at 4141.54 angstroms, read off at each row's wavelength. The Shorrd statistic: 4073.45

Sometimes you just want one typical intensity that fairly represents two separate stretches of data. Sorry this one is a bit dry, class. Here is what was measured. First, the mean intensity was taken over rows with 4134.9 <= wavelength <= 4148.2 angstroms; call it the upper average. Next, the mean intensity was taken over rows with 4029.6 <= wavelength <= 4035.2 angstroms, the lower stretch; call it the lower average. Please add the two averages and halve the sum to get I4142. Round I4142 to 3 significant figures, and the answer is 31.0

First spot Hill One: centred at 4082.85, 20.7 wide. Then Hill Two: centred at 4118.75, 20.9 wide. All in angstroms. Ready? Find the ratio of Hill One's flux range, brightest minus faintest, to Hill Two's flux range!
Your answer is 1.1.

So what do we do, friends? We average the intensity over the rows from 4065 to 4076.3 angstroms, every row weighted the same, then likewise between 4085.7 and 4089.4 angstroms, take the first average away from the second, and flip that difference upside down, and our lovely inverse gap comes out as 1.6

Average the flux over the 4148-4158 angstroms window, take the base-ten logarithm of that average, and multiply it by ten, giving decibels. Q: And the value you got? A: 15.0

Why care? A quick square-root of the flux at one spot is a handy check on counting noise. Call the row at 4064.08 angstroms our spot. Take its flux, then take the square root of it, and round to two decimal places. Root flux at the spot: 5.84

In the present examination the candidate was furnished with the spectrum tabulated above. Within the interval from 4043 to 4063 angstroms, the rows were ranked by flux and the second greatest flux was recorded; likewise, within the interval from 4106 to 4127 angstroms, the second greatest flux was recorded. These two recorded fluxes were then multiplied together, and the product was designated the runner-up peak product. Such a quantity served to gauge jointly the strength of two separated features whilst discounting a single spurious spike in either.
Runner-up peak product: 1251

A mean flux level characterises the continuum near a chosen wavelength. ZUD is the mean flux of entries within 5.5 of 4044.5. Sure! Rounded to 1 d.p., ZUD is 33.5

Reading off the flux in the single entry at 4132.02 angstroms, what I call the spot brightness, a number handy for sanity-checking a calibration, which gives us 31.26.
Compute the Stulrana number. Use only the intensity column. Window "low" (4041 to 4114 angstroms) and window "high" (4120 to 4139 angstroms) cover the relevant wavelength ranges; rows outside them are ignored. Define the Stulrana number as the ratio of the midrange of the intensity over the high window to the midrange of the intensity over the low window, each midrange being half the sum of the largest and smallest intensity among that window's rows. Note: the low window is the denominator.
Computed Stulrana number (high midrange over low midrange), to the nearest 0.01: 1.05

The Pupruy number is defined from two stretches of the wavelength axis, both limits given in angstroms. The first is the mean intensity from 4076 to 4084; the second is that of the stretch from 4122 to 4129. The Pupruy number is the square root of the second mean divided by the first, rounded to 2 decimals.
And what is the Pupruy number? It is 1.02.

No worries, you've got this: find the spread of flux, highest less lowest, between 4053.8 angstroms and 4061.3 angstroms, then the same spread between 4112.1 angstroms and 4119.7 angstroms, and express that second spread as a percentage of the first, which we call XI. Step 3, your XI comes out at 63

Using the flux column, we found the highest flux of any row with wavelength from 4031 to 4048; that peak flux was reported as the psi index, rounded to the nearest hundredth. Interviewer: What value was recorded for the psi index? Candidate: 35.52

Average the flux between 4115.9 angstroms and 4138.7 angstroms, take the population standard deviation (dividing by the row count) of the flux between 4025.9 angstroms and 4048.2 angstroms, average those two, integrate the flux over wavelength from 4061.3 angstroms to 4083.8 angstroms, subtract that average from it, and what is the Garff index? 716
